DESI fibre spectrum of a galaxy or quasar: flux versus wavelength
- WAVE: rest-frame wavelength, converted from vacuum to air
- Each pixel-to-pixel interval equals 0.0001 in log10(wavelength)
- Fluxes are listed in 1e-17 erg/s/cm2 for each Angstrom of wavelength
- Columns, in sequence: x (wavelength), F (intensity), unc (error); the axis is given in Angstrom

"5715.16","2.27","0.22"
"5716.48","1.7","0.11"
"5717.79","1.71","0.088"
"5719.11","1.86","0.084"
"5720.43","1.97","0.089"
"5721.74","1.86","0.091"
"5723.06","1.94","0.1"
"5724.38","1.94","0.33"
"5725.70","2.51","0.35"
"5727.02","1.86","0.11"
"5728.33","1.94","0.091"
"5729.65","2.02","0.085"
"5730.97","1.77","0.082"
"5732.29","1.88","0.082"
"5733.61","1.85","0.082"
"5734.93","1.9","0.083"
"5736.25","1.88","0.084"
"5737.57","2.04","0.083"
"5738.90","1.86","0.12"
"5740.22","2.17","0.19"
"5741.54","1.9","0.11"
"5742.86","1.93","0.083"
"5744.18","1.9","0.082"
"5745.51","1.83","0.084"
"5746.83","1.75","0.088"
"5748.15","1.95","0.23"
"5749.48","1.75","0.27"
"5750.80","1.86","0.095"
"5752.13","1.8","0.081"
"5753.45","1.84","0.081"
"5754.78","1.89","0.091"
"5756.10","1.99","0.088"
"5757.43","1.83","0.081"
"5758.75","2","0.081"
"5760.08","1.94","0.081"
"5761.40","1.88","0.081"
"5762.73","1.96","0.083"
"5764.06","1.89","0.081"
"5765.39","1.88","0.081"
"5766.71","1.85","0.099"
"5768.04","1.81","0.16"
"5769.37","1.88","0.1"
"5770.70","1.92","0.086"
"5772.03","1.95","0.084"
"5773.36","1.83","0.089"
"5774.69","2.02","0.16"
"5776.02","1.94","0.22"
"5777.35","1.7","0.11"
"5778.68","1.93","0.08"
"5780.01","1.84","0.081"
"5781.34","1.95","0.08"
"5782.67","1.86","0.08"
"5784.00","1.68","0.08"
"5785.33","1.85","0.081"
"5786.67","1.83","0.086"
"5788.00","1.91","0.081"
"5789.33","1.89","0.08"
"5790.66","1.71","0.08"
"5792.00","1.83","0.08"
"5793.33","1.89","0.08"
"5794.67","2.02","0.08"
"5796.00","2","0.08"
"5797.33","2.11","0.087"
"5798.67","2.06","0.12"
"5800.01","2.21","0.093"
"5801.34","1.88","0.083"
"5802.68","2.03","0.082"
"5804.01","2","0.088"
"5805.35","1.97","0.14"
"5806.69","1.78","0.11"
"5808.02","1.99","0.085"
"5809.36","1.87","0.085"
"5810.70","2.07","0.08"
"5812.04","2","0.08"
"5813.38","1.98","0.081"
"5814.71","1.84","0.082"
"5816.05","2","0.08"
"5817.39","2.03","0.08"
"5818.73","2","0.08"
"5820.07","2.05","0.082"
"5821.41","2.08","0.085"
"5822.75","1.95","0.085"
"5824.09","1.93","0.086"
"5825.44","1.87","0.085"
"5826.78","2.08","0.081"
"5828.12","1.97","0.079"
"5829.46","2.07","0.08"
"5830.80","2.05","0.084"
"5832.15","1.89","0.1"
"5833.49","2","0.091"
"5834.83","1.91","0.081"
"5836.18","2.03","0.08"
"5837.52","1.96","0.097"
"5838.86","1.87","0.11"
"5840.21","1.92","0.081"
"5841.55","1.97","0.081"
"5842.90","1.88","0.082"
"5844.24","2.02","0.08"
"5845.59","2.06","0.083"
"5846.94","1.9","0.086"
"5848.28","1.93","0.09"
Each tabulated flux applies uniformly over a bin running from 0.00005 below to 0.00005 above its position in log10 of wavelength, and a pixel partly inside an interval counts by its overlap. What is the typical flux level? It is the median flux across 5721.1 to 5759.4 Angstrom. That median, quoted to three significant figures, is 1.89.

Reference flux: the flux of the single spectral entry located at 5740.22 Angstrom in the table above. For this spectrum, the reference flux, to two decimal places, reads 2.17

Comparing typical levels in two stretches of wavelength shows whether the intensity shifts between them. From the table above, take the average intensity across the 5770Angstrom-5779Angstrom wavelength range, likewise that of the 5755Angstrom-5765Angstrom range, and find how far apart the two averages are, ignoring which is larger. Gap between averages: 0.03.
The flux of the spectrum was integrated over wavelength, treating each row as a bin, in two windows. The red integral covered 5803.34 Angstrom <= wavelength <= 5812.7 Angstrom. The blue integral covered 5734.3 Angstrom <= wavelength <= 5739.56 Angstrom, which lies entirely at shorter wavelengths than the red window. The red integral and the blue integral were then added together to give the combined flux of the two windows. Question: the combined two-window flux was 28.4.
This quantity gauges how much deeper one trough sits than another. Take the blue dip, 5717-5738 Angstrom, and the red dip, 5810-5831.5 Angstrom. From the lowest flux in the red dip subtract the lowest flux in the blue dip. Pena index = 0.130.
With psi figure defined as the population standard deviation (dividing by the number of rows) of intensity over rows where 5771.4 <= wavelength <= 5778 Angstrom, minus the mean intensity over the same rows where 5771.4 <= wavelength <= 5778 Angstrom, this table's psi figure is -1.78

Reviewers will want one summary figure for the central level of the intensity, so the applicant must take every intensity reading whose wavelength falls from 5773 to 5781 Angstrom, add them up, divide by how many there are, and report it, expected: 1.88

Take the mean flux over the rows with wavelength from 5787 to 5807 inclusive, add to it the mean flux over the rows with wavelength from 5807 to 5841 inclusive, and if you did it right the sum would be 3.93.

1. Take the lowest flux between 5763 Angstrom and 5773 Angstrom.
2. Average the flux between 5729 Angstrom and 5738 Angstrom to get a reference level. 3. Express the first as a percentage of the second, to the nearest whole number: 95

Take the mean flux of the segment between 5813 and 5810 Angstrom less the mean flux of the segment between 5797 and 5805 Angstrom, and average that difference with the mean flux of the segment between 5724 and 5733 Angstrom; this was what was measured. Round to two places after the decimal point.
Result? 0.99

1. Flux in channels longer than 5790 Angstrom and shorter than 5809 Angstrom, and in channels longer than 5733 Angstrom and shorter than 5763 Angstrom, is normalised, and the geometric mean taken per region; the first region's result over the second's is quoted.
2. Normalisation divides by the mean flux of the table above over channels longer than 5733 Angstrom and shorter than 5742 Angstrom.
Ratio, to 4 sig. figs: 1.032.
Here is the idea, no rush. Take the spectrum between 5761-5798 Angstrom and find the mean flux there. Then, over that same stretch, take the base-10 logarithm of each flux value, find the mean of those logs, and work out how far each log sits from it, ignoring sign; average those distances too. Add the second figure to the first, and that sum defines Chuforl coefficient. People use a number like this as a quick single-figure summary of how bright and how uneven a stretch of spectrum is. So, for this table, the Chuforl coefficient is 1.90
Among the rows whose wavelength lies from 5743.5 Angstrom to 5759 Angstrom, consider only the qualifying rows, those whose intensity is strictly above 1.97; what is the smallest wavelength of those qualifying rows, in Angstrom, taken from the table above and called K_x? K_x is 5756.10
